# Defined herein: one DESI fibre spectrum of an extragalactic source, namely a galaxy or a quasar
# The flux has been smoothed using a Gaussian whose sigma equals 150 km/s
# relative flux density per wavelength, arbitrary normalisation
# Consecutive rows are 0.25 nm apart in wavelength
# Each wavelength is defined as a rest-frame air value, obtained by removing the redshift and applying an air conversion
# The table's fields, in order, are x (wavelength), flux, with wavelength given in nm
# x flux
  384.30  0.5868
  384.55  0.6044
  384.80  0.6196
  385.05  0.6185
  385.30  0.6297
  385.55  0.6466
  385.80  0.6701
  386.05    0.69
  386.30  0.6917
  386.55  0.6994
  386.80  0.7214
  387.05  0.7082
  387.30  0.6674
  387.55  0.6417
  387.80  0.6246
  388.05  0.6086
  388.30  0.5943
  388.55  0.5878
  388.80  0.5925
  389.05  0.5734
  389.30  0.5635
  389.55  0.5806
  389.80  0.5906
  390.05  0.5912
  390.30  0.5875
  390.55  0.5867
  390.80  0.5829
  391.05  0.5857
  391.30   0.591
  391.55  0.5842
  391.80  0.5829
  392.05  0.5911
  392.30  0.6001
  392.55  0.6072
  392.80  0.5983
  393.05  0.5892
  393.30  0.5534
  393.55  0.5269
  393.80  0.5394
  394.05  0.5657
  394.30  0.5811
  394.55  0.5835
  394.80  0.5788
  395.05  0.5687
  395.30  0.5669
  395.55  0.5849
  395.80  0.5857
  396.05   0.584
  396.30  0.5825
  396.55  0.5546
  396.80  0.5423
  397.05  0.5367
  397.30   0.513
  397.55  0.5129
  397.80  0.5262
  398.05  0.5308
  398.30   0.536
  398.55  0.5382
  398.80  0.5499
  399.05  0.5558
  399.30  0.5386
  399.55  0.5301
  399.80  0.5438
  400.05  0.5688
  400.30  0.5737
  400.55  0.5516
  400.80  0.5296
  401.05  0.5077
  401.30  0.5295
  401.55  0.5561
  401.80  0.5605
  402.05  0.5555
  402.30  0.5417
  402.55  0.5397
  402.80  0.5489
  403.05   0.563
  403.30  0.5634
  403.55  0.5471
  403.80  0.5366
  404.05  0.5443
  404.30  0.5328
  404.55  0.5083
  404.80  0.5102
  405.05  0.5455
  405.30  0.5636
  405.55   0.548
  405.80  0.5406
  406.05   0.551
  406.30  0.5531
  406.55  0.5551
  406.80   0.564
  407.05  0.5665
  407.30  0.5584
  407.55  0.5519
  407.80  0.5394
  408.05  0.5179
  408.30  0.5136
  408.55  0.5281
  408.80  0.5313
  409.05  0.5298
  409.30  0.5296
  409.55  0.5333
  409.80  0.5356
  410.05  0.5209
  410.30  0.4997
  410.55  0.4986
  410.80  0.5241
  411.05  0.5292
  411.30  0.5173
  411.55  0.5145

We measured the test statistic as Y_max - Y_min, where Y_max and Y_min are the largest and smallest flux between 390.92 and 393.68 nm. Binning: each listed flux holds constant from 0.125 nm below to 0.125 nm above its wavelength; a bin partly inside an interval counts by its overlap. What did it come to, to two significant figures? 0.080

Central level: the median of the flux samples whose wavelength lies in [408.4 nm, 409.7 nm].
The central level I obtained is 0.53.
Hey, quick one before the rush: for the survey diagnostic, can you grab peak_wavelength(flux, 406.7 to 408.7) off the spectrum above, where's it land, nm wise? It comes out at 407.05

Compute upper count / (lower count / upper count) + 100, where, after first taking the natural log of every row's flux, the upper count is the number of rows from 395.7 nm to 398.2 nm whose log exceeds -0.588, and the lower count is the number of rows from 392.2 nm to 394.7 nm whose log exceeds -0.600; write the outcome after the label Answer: 101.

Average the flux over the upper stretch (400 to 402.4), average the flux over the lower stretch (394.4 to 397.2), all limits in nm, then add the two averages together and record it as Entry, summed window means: 1.12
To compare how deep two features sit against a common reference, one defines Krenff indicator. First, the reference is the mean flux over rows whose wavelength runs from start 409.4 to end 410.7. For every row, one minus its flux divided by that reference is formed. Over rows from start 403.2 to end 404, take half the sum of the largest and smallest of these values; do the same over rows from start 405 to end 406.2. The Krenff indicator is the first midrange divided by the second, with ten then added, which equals 11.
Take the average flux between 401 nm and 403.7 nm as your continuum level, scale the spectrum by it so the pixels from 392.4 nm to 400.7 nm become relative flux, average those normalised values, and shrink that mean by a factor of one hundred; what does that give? 0.0102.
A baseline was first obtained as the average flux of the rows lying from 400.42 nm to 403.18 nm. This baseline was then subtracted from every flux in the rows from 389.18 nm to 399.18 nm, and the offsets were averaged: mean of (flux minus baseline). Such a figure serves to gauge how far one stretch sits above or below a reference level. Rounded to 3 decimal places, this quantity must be 0.024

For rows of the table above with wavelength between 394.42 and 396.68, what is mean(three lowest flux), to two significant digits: 0.56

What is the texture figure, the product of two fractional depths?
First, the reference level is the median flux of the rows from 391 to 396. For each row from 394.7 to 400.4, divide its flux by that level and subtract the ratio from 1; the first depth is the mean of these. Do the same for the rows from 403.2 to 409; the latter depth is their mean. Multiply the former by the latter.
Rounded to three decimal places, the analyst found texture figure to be 0.004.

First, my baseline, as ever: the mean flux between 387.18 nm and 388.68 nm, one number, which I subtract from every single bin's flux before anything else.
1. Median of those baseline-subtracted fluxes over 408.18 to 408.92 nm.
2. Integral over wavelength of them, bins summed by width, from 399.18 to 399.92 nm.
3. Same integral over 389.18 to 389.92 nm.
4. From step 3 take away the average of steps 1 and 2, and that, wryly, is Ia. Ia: 0.046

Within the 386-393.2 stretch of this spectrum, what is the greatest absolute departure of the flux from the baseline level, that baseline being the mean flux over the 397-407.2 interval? 0.178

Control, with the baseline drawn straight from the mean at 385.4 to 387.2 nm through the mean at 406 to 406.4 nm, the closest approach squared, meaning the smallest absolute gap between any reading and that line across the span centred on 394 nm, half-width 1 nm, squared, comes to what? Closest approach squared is 0.0024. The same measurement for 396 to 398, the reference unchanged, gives 0.0014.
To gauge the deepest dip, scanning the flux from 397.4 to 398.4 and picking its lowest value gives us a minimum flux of 0.5129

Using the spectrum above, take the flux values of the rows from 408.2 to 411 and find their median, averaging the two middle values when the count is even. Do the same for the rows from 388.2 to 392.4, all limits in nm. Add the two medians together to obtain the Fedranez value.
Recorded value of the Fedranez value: 1.12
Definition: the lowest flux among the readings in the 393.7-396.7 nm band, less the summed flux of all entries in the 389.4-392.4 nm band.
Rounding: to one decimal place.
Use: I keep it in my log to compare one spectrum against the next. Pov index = -6.5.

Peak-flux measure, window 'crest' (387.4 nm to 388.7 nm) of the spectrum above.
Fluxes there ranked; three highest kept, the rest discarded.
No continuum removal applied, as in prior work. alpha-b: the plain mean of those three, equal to 0.625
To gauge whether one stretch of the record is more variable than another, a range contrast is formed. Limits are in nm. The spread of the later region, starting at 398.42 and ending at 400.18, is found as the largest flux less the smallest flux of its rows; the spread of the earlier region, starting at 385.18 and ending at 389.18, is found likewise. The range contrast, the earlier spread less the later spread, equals 0.11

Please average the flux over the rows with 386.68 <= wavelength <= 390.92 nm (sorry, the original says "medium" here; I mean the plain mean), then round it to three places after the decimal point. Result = 0.612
